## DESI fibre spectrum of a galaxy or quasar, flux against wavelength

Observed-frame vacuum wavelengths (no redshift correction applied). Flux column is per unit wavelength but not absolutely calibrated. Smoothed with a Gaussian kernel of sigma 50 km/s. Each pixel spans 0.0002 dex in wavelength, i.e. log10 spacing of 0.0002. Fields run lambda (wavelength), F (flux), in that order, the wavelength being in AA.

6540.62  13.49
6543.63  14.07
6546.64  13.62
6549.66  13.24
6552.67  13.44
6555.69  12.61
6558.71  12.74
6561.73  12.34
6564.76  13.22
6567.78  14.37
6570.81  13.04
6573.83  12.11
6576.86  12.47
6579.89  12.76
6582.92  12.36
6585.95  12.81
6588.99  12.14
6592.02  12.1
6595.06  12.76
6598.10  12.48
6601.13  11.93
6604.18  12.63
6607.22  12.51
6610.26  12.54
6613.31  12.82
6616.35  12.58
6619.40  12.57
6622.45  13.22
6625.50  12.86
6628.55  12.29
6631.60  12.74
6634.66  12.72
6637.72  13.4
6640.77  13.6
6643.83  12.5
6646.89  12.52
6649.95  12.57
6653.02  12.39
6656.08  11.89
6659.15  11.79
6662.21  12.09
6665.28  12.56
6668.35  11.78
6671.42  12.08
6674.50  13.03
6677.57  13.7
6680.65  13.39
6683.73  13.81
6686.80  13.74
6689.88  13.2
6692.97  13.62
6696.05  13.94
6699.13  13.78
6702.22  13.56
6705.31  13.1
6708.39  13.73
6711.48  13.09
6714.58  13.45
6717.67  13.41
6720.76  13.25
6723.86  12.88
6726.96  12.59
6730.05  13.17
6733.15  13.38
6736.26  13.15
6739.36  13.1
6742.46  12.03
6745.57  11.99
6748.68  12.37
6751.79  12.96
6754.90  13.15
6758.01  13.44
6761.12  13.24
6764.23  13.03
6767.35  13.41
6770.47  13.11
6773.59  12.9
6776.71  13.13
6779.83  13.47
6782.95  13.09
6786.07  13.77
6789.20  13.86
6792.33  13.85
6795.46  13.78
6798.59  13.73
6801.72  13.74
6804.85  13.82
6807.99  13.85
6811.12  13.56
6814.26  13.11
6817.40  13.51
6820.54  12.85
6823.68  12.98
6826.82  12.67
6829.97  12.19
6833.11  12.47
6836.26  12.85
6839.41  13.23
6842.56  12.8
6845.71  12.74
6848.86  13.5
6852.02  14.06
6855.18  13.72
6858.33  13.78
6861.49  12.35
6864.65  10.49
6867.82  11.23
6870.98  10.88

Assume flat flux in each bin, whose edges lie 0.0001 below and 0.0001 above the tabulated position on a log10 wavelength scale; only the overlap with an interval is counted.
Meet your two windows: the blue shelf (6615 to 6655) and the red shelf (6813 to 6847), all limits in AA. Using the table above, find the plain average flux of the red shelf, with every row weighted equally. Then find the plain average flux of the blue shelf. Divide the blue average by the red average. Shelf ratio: 0.99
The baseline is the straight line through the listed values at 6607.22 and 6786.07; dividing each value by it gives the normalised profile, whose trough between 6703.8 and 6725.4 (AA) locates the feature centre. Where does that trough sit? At 6723.86 AA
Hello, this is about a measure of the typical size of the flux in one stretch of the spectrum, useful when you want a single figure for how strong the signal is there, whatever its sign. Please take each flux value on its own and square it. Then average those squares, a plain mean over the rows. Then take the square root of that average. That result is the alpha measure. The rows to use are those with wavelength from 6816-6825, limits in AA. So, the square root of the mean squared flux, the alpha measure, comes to 13.1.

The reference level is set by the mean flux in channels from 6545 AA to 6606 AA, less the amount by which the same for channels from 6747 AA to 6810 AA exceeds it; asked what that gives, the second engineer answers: 12.1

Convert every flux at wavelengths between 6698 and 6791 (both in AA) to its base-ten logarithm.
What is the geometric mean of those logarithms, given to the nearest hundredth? 1.12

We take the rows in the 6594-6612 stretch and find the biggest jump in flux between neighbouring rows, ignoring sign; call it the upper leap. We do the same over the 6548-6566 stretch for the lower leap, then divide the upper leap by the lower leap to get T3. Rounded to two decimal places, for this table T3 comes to 0.80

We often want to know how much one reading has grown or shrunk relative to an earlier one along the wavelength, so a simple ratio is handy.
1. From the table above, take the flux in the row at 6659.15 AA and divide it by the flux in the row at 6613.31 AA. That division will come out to 0.92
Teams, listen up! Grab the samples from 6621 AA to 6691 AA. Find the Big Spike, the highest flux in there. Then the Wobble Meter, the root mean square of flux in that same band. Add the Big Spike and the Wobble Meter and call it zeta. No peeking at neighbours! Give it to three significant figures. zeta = 26.6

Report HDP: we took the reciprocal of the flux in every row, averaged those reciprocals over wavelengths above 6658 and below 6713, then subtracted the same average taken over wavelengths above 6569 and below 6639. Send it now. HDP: -0.0029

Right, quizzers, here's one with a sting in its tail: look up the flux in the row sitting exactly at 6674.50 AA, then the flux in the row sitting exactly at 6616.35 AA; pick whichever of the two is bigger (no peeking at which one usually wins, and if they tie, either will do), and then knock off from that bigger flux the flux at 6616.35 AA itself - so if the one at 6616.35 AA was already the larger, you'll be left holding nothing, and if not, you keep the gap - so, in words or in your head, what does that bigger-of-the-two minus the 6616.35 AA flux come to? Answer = 0.45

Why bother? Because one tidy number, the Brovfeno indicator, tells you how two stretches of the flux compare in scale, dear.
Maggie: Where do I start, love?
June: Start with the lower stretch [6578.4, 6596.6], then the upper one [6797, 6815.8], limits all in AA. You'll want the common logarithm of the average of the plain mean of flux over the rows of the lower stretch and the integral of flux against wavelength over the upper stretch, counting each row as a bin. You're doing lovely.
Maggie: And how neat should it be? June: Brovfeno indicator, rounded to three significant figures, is 2.13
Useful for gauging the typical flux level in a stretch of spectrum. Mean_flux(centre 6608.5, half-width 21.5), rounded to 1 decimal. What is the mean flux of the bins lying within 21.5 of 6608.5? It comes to 12.5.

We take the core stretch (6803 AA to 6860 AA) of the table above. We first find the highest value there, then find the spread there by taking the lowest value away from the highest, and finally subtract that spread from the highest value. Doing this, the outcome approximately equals 12.2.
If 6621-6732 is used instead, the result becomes 11.8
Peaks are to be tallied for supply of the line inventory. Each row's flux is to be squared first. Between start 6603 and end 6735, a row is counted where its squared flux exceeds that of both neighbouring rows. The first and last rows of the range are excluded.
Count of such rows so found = 11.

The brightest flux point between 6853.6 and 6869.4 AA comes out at 13.78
